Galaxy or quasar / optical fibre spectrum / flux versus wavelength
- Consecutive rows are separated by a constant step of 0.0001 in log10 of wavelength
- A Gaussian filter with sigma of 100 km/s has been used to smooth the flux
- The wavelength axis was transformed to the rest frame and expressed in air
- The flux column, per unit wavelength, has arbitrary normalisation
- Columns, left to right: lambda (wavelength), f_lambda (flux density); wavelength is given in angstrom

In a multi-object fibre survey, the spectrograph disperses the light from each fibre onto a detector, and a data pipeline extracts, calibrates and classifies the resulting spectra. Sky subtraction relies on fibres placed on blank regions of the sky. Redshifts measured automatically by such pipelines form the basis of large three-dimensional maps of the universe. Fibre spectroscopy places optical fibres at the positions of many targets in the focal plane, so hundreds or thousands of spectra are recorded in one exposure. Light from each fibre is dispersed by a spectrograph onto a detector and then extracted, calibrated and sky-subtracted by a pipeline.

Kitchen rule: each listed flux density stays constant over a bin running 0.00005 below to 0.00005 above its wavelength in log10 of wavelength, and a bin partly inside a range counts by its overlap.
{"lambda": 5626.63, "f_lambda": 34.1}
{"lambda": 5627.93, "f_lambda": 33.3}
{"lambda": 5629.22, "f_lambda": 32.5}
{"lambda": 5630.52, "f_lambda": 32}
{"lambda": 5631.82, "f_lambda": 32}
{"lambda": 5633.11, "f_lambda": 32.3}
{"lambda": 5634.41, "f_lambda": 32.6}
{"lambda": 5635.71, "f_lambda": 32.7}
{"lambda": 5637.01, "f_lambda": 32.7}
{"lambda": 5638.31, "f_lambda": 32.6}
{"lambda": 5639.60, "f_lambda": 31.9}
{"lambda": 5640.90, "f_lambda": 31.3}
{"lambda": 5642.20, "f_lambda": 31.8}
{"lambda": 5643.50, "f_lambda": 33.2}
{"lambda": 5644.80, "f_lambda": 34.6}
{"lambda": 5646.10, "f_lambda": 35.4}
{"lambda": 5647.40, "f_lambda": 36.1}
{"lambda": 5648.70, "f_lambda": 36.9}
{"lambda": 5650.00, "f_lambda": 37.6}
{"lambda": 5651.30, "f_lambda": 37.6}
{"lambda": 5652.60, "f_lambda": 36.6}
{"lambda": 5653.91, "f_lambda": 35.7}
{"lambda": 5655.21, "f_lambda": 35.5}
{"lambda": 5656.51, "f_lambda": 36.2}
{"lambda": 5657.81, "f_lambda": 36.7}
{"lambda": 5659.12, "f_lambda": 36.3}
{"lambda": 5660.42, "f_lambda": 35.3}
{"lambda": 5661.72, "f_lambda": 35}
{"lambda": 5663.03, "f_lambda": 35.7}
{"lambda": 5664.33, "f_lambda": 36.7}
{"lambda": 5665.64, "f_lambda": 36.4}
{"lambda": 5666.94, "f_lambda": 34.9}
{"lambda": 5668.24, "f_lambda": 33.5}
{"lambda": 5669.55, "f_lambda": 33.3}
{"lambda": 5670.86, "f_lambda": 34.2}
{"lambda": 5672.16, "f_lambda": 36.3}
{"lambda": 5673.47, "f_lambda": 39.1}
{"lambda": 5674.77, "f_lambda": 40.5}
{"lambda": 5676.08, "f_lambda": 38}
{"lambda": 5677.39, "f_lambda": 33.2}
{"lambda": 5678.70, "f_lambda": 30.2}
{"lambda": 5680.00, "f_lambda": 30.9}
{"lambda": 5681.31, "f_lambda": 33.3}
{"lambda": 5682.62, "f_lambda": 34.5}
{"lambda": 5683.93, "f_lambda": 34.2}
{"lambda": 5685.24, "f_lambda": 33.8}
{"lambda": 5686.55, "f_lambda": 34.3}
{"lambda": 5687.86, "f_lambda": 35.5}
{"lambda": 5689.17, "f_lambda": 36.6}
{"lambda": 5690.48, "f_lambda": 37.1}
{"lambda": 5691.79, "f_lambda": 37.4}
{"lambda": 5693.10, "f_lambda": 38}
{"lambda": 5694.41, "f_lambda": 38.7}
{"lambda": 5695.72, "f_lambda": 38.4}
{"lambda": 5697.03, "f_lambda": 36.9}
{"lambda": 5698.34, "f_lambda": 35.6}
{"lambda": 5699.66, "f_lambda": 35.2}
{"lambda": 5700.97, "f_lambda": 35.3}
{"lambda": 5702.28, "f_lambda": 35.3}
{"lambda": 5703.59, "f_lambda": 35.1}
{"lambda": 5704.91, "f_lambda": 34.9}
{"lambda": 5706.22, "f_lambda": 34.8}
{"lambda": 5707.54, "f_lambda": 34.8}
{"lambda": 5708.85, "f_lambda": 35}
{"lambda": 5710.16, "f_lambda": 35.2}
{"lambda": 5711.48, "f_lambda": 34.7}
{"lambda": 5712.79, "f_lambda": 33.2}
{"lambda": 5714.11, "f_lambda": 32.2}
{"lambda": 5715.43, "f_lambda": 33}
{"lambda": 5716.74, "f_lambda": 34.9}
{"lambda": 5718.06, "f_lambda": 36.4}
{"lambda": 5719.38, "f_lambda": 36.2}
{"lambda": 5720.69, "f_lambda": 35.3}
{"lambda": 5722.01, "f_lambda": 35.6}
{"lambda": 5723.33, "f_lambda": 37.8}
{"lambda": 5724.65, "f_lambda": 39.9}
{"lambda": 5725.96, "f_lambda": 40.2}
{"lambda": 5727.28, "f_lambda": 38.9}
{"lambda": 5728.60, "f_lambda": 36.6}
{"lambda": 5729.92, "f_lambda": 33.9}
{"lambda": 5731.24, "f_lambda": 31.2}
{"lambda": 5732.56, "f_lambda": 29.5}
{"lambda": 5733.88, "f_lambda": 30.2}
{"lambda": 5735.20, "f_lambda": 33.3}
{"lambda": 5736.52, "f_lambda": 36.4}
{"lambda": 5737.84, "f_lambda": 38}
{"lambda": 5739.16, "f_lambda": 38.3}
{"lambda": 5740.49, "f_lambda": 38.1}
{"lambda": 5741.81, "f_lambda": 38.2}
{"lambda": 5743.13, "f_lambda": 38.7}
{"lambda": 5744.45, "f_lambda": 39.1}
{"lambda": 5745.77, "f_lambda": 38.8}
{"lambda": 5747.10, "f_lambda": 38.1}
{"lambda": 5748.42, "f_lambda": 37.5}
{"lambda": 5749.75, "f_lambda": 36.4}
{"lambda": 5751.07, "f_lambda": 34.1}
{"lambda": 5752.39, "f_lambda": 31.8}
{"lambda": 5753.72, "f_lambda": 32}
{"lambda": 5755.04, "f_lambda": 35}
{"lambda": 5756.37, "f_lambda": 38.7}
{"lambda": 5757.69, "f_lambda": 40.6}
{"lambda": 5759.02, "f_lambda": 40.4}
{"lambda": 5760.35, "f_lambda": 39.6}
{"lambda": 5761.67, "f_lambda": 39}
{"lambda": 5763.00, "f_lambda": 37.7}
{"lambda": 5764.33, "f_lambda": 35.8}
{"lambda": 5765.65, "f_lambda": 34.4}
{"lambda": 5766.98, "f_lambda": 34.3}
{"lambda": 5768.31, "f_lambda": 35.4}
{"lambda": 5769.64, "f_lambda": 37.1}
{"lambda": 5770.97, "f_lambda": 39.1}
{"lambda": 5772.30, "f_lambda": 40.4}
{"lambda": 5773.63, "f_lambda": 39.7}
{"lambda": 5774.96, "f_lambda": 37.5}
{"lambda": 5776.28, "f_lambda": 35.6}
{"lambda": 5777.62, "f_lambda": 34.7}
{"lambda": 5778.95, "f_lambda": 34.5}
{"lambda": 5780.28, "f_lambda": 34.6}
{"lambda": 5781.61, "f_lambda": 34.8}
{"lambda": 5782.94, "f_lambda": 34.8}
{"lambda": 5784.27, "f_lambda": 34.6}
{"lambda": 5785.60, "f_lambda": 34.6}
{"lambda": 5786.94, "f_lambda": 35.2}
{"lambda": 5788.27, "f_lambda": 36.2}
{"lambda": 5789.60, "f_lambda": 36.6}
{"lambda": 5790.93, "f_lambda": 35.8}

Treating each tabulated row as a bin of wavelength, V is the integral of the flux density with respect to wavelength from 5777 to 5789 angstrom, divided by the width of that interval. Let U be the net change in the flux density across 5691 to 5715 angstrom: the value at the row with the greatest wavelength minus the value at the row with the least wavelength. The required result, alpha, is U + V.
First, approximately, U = -5.2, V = 34.9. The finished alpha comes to 29.7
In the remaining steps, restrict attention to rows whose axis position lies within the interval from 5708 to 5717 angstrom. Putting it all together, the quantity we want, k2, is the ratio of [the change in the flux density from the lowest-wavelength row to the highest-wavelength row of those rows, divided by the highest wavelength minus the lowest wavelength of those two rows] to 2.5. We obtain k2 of 0.0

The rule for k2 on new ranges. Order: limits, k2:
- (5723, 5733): -0.4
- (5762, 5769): -0.2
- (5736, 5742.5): 0.1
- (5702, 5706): -0.1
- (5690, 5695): 0.2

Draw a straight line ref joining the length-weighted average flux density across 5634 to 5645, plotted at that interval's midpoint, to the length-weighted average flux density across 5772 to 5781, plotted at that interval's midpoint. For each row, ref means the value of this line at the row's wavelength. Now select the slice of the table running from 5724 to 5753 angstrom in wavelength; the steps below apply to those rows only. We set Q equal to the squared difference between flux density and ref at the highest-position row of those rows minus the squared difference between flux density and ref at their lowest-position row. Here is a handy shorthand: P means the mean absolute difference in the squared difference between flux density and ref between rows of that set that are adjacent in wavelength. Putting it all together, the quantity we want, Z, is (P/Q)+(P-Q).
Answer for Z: 12.8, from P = 6.3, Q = -7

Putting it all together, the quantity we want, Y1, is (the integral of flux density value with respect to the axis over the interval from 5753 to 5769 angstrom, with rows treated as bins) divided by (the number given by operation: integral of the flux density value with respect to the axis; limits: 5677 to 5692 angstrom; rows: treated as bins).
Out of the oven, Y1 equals 1.15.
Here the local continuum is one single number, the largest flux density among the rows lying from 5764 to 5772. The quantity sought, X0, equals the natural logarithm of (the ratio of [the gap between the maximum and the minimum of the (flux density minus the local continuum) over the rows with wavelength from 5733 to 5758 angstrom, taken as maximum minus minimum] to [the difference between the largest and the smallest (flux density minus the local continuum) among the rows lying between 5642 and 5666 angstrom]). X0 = 0.58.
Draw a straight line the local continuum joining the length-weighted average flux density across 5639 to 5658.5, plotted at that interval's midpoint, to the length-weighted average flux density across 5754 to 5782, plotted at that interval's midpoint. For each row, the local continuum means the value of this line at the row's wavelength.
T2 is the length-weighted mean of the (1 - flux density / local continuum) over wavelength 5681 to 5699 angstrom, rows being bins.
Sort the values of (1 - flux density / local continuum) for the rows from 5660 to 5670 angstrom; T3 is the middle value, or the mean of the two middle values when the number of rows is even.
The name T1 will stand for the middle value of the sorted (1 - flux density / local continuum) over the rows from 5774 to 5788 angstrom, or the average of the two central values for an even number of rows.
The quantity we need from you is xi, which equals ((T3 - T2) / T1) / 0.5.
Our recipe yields 0.4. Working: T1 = 0.067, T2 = -0.008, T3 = 0.01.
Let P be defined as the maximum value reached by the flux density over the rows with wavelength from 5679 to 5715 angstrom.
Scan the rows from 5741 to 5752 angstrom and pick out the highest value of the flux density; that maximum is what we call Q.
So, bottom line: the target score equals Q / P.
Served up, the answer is 1.01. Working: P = 38.7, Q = 39.1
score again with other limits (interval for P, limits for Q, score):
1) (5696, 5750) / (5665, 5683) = 1.01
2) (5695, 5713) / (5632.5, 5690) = 1.05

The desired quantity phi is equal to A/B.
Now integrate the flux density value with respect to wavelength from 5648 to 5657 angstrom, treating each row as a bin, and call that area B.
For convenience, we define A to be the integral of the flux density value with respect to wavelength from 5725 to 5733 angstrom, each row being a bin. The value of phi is 0.86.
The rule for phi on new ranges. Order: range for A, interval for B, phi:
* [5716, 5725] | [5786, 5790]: 2.29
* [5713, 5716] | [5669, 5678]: 0.30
